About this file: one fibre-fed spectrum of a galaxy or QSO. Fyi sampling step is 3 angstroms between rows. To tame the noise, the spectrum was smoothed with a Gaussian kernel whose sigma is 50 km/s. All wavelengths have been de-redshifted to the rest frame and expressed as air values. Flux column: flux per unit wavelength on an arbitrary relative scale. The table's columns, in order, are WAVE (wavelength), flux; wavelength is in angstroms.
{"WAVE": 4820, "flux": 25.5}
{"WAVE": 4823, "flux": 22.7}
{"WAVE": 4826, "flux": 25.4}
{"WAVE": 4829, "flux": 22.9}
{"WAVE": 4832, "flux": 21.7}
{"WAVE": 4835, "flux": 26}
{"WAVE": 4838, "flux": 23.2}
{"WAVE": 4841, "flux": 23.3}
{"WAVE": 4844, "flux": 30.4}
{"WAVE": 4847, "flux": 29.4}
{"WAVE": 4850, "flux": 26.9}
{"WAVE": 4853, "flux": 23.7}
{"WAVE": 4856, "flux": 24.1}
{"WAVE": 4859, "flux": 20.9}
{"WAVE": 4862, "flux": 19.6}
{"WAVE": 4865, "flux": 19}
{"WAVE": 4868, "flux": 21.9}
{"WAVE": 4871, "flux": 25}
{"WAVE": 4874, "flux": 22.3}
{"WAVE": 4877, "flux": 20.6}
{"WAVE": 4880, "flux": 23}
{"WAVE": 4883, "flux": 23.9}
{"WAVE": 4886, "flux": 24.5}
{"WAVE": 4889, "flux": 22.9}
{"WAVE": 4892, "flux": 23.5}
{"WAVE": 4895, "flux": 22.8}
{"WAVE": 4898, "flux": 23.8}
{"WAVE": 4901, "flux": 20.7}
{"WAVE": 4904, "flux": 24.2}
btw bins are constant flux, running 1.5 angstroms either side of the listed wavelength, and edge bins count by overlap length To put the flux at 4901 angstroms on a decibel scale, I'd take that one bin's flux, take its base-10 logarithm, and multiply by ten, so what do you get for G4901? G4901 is 13.2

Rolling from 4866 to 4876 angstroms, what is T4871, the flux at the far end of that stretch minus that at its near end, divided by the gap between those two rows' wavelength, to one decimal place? 0.1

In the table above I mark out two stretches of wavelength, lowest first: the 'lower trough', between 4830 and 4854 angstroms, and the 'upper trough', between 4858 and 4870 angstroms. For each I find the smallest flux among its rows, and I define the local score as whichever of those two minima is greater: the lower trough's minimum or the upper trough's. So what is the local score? 21.7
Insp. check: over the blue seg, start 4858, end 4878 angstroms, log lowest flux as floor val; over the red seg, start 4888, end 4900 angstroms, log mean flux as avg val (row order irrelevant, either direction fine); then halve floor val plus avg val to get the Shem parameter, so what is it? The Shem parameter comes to 21.1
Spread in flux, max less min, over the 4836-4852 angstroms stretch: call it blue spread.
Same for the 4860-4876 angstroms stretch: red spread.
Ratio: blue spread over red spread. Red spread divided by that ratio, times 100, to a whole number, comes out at 500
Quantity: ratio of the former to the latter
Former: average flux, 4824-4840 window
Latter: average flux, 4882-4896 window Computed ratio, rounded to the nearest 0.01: 1.01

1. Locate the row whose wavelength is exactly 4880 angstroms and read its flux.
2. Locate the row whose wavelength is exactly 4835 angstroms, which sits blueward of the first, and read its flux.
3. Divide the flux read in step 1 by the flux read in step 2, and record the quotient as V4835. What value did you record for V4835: 0.88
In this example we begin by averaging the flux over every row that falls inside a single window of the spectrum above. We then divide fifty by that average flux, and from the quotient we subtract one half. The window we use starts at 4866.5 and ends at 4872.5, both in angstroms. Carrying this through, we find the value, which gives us 1.63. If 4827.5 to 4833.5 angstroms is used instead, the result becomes 1.74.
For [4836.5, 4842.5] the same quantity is 1.65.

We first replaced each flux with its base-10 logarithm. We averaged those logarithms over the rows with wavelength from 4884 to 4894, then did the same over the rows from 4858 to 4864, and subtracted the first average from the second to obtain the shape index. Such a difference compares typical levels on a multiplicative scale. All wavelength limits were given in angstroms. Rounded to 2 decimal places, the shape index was -0.07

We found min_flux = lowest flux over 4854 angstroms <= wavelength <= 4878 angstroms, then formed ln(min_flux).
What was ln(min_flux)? 2.94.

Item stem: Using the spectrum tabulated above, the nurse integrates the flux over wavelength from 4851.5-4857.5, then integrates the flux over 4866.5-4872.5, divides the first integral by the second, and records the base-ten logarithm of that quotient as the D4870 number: 0.008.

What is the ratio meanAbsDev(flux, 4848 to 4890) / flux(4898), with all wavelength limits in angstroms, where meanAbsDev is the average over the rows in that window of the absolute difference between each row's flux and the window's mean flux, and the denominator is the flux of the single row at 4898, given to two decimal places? 0.07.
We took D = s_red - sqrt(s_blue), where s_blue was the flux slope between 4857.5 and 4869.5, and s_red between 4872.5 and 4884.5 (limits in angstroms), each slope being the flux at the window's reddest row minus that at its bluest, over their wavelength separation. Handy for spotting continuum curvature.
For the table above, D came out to -0.2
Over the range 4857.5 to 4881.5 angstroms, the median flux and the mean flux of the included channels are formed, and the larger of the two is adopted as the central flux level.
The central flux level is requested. 21.5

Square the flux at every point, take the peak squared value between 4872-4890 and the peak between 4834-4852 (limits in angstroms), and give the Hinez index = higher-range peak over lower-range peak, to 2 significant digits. 0.65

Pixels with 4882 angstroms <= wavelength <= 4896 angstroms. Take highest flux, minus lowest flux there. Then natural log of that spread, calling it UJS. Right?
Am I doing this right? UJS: 0.53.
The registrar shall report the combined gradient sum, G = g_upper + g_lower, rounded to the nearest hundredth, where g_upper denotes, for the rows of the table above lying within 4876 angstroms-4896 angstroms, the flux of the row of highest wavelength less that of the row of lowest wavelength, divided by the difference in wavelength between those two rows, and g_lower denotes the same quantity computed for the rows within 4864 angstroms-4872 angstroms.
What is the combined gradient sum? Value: 1.12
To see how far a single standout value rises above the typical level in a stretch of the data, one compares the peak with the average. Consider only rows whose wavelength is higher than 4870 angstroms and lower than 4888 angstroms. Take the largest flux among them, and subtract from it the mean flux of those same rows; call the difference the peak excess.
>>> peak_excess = 1.8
